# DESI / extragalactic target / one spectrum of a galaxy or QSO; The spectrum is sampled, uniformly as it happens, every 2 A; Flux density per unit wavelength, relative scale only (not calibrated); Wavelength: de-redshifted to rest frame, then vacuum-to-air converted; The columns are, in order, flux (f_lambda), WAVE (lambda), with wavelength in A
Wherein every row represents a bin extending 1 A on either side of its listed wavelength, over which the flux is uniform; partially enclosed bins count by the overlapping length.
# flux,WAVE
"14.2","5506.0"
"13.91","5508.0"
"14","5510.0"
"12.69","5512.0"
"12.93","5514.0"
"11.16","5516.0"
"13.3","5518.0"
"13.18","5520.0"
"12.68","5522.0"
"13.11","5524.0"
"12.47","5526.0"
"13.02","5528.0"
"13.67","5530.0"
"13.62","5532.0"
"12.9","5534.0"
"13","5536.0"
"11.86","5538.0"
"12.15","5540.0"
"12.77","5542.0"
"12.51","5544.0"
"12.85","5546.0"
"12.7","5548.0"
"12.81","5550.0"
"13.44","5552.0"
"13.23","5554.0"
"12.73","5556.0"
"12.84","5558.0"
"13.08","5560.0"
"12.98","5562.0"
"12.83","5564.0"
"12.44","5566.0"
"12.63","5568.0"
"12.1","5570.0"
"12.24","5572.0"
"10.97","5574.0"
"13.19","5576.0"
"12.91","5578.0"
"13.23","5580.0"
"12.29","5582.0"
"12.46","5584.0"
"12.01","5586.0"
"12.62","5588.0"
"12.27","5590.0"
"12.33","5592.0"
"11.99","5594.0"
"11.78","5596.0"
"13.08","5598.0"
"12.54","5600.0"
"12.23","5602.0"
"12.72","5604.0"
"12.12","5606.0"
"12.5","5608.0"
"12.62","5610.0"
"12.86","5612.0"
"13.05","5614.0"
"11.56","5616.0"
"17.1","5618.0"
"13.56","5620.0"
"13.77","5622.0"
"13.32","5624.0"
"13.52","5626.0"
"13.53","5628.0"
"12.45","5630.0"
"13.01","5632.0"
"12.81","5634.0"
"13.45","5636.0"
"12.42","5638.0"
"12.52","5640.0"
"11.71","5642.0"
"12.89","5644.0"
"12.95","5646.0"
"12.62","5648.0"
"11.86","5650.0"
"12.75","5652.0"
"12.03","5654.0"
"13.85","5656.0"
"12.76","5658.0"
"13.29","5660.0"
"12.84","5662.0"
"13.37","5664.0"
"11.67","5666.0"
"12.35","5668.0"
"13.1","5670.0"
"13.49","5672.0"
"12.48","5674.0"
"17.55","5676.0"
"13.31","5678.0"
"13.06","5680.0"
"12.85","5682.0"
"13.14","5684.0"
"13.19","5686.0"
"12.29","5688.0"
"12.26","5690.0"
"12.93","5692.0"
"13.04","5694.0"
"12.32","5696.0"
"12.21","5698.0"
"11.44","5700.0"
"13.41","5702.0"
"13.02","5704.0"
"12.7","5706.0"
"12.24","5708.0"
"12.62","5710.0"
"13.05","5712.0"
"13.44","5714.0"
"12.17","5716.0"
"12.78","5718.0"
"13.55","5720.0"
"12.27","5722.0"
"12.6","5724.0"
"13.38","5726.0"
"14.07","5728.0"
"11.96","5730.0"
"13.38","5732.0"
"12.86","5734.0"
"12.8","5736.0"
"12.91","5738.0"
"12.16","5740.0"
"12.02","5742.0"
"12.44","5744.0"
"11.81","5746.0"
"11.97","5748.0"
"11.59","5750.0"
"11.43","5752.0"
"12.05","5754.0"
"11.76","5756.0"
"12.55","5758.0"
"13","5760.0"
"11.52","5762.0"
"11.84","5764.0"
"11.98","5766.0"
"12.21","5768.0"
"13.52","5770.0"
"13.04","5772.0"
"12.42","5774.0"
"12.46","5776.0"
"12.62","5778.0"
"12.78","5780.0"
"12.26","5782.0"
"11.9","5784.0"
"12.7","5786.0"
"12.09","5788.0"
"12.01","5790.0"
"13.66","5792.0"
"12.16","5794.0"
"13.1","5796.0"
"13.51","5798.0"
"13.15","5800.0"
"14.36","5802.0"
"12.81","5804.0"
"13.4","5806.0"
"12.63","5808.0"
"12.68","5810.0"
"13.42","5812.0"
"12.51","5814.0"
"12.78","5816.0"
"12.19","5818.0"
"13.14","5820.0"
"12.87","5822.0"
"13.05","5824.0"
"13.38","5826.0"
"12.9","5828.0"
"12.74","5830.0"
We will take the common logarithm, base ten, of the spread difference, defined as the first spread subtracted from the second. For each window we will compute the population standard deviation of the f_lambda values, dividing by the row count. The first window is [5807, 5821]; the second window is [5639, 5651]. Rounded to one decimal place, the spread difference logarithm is -1.0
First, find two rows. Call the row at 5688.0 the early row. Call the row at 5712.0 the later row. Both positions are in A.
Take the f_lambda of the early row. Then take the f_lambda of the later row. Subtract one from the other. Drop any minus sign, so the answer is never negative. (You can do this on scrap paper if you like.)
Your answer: 0.8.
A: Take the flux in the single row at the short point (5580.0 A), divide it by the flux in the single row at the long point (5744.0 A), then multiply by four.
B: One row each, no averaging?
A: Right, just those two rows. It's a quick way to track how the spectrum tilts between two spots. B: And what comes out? 4.3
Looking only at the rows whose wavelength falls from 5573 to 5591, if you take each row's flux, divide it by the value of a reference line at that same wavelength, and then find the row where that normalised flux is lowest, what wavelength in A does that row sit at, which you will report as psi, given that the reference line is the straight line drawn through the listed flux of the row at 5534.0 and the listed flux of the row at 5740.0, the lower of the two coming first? 5574.0 A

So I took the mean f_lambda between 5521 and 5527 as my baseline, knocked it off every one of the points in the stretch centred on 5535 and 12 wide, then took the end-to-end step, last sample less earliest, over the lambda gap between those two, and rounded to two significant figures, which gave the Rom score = -0.15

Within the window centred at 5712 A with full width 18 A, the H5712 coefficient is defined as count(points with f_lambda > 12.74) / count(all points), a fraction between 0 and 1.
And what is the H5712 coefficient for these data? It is 0.56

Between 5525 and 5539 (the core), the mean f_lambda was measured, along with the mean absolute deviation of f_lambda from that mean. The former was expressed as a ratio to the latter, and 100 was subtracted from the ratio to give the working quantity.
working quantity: -71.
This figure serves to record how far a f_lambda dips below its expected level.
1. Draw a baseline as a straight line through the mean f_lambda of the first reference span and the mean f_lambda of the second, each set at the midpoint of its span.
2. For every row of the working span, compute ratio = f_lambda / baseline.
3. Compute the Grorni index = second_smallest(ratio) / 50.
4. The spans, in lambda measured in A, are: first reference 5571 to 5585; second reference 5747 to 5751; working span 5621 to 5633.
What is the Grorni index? 0.0212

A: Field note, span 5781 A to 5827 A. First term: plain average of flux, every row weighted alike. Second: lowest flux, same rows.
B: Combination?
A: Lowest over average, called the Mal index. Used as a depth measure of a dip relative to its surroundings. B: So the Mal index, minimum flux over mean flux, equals 0.925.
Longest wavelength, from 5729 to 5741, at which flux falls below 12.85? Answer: 5740.0 A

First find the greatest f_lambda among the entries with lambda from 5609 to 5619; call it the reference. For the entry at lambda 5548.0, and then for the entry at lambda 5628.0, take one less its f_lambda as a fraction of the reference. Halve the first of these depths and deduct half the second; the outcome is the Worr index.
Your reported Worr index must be 0.02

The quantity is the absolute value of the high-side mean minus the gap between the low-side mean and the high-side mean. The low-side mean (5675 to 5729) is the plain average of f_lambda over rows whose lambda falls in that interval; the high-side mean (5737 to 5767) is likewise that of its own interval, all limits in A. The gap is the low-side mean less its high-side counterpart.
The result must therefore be 11.1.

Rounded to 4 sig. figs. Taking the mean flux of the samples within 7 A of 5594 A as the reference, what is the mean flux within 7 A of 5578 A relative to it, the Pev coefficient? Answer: 1.008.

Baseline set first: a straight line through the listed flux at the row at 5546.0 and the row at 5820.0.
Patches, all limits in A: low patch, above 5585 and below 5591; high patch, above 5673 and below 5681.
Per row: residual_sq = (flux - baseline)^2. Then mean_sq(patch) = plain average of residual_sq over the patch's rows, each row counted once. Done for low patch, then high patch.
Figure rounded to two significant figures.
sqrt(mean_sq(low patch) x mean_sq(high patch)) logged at 1.5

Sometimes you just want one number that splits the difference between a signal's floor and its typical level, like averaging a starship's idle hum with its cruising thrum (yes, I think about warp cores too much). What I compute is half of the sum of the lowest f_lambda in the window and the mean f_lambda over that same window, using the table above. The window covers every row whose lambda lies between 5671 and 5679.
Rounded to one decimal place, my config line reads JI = 13.3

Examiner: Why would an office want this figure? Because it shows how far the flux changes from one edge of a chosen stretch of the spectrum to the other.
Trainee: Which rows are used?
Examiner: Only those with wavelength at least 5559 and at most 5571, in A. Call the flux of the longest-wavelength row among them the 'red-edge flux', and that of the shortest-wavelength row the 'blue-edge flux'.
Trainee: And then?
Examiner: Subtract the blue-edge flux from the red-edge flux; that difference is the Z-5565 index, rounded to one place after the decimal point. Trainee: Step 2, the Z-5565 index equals -1.0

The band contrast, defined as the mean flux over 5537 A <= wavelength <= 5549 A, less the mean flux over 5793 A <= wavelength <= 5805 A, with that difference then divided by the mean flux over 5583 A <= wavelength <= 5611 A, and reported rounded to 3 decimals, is -0.057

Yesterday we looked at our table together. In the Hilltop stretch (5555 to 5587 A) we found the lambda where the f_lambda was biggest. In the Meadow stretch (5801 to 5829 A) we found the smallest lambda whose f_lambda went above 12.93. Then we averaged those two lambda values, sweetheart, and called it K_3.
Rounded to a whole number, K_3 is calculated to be 5691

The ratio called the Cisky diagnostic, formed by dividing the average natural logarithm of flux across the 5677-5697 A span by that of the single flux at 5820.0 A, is 0.99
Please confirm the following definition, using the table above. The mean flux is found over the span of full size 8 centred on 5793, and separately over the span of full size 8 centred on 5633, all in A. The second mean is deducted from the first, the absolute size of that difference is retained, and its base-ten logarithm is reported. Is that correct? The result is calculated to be -0.70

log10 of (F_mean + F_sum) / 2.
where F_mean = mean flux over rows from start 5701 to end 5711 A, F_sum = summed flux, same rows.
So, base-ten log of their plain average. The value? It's 1.584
